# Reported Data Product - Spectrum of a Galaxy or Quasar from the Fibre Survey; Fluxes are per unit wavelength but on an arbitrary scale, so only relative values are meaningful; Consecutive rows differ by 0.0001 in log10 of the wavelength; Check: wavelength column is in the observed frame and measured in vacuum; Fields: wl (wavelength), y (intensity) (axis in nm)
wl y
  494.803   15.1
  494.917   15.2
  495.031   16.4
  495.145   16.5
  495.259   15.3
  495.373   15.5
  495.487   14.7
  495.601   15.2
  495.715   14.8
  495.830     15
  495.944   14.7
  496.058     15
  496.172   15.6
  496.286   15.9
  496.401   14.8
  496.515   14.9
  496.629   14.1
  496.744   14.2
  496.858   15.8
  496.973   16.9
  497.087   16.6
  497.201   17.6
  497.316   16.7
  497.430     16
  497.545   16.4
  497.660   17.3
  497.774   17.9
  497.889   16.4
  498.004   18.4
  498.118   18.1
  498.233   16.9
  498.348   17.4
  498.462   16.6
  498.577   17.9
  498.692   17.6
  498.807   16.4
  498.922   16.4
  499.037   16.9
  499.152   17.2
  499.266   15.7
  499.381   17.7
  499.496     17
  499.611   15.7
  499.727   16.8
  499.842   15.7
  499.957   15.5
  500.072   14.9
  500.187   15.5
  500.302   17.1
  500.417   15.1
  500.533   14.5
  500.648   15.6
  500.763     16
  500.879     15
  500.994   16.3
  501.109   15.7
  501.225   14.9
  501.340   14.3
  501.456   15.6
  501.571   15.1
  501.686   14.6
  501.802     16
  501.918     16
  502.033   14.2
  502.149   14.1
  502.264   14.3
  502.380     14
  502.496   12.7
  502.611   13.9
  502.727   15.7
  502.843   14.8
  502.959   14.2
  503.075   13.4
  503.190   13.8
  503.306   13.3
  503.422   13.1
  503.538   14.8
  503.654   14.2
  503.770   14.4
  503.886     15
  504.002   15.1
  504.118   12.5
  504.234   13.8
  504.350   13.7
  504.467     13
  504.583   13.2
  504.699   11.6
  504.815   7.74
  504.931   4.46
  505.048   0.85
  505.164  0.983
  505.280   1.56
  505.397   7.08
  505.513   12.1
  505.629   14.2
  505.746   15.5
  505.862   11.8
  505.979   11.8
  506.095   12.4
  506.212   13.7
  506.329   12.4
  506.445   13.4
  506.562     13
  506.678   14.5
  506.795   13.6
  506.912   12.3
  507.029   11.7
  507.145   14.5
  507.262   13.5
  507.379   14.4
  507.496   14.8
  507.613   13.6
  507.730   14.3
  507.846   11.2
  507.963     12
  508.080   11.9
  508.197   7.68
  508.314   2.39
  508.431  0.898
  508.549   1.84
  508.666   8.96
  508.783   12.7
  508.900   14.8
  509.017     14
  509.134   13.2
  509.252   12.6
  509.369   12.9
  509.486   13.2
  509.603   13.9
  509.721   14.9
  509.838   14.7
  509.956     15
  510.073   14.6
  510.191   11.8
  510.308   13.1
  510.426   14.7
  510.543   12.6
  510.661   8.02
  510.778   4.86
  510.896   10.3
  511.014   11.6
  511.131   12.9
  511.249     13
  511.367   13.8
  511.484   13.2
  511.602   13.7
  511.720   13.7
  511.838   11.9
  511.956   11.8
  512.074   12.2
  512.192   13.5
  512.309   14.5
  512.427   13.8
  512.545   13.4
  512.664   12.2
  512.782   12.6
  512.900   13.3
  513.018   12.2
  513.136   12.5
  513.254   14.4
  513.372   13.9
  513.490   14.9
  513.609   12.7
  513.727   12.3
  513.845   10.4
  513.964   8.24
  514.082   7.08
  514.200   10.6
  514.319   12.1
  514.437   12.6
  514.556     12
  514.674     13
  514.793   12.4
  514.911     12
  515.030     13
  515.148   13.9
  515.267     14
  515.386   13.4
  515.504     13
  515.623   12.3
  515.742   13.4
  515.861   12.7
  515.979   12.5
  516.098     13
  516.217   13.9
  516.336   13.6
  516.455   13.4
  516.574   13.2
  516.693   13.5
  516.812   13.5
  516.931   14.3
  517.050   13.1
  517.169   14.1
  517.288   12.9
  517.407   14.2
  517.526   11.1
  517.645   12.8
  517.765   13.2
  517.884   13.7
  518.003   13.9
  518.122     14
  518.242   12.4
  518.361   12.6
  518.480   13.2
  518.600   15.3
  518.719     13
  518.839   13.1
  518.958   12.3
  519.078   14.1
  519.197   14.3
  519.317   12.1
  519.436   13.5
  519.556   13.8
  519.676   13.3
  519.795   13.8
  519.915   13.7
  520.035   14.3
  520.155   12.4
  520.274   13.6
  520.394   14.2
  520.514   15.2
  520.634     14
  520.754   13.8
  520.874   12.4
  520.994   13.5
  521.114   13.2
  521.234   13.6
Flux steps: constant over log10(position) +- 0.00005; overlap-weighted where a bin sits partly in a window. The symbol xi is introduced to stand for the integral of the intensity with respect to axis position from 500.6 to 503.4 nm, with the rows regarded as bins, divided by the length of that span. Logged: 14.7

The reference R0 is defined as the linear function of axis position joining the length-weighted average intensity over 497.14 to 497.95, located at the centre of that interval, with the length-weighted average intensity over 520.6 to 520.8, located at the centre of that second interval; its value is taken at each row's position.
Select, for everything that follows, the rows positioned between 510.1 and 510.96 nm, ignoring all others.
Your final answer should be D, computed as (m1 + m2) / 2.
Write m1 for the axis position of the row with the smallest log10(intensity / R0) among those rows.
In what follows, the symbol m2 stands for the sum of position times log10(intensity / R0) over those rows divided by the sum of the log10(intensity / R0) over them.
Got 510.72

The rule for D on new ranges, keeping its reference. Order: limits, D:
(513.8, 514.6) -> 514.10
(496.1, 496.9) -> 496.59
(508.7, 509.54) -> 509.21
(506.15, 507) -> 506.74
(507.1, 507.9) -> 507.72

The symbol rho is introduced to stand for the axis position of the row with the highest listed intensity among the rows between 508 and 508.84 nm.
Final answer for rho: 508.783 nm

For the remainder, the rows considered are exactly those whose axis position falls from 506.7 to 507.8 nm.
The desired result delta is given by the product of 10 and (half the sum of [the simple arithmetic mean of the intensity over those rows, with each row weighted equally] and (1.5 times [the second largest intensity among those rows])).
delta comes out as 177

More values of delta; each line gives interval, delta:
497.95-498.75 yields 224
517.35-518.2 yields 171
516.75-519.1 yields 174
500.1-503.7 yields 196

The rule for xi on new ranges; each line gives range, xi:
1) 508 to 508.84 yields 6.7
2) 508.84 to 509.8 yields 13.7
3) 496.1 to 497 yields 15.2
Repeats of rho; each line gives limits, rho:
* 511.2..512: 511.367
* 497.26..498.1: 498.004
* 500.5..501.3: 500.994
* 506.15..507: 506.678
